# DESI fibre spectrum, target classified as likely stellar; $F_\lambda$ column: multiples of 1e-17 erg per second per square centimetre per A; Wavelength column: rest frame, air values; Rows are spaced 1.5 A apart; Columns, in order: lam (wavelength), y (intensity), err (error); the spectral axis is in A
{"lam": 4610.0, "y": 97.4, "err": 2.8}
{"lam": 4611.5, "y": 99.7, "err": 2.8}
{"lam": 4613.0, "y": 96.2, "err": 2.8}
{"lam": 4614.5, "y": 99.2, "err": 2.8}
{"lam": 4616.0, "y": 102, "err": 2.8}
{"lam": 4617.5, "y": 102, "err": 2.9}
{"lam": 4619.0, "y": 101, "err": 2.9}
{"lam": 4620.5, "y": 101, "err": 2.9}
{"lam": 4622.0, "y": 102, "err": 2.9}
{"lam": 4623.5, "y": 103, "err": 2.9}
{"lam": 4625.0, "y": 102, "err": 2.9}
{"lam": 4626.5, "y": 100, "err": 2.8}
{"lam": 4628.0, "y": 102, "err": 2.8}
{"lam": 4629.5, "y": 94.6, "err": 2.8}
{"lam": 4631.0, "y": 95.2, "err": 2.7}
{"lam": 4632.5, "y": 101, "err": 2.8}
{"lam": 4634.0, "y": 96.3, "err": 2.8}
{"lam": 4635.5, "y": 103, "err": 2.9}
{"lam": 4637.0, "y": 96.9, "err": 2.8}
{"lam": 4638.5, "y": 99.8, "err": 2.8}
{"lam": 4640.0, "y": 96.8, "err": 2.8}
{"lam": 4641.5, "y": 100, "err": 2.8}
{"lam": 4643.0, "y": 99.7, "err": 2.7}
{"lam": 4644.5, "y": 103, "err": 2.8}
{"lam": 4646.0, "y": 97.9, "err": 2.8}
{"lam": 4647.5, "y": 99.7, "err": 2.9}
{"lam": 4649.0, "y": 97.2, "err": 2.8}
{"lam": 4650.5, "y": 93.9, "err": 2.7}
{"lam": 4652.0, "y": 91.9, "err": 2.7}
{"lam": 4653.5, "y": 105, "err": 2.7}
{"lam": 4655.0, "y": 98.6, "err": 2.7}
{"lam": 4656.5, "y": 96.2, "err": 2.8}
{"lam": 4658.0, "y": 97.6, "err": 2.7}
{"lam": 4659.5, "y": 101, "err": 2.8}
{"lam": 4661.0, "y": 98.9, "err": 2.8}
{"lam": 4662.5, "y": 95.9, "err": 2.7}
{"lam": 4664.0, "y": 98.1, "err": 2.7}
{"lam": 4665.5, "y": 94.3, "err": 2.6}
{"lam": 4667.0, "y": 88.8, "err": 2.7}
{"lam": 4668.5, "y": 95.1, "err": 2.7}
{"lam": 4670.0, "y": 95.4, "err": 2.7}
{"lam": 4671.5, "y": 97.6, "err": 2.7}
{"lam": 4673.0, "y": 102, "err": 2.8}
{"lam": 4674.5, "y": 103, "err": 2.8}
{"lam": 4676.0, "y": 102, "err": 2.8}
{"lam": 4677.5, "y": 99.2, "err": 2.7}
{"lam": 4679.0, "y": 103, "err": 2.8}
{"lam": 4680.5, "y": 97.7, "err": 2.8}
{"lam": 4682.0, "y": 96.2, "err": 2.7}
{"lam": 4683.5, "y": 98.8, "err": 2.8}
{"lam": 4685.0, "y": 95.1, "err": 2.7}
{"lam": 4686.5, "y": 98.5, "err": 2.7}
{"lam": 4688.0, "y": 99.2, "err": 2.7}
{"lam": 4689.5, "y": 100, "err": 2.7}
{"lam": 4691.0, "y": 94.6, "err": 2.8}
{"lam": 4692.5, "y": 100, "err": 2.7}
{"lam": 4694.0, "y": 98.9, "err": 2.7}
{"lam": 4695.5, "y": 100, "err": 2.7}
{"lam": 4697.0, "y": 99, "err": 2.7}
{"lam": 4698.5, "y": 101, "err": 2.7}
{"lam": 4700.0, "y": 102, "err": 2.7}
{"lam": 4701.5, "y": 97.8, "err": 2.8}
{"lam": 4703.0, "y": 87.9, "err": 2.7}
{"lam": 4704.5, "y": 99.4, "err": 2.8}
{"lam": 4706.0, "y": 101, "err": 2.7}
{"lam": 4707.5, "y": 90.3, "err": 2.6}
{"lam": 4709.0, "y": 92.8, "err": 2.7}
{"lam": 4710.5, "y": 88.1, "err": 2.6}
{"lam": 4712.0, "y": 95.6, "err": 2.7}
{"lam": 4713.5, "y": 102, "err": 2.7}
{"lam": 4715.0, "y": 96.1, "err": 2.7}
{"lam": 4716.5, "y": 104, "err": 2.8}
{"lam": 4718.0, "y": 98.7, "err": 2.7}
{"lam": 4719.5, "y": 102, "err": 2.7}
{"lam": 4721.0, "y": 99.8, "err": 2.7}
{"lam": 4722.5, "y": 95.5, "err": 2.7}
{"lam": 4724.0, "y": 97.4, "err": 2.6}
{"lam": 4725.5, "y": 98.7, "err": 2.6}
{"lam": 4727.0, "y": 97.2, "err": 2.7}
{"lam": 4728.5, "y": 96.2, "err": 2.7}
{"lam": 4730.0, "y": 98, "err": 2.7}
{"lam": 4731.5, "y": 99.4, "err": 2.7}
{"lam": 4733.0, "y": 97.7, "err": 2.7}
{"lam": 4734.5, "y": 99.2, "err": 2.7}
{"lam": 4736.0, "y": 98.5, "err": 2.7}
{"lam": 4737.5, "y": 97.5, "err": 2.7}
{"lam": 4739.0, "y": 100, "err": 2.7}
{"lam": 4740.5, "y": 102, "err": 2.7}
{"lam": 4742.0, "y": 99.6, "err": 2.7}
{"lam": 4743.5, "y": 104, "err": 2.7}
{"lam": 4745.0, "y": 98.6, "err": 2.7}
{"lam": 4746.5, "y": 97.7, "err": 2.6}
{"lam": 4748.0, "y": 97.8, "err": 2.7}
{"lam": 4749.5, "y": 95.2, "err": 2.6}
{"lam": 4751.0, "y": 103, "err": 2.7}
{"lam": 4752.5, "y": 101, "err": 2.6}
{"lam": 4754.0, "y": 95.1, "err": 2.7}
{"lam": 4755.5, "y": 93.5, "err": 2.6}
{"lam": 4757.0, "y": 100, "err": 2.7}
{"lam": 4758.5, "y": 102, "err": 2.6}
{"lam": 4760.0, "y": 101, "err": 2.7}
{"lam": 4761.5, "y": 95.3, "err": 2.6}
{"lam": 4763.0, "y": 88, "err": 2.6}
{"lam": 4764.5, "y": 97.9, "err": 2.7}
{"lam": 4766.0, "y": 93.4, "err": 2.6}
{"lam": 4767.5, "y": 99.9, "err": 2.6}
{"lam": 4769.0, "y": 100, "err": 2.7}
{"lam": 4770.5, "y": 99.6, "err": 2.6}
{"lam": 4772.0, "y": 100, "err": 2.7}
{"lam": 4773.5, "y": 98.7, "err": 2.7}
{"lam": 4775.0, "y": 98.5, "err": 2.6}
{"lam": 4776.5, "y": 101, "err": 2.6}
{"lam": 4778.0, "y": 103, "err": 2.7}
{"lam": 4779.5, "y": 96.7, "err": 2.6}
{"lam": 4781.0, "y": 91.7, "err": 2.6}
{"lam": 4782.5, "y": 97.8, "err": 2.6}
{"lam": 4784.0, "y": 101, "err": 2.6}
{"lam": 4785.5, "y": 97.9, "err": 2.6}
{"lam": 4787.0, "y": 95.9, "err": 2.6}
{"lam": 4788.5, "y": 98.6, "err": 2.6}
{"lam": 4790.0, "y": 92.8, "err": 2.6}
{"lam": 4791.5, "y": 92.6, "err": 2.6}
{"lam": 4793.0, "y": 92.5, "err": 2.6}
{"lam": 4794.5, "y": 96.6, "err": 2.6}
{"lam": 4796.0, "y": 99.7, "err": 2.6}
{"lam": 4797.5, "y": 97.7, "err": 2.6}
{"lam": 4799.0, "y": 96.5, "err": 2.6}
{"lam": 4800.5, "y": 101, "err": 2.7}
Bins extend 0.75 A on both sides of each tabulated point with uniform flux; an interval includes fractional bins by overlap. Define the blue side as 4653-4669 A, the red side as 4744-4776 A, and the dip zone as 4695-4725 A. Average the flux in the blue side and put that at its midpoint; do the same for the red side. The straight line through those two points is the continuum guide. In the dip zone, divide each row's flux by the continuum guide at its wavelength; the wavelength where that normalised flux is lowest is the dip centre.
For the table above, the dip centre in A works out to 4703.0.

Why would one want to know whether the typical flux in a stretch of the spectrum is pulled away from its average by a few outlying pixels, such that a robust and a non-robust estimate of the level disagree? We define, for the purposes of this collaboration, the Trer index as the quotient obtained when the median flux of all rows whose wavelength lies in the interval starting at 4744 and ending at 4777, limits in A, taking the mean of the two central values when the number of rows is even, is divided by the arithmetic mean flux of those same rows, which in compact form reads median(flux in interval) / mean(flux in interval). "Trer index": 1.006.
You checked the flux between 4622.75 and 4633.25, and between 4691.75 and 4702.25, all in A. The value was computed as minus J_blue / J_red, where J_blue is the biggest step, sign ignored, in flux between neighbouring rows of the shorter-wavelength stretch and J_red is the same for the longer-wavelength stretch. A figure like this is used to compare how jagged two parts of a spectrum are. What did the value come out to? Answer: -1.76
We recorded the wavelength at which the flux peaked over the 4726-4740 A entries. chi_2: 4739.0 A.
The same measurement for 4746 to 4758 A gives 4751.0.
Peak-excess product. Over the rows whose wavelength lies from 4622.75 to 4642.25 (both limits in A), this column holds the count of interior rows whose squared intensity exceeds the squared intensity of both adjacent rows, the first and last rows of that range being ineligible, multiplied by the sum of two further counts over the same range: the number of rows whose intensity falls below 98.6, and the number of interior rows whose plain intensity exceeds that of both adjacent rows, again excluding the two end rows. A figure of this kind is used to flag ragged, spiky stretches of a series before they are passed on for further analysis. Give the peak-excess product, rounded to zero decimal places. 36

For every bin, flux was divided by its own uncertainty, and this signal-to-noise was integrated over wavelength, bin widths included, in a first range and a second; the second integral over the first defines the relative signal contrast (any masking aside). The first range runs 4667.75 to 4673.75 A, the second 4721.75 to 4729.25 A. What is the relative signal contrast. 1.3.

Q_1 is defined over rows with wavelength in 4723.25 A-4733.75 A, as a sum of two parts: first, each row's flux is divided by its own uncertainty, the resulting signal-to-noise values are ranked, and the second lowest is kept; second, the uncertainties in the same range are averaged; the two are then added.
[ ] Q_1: 38.7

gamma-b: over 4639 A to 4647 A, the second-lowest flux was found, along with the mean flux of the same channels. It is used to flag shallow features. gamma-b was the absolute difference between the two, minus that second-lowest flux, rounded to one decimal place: -96.3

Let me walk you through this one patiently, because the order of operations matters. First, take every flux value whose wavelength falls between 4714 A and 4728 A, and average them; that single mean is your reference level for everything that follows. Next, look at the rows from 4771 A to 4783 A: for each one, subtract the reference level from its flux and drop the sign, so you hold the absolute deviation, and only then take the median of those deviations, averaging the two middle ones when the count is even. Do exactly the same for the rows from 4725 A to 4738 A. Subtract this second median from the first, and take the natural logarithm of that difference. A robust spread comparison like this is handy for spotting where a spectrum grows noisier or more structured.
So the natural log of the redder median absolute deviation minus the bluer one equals -0.2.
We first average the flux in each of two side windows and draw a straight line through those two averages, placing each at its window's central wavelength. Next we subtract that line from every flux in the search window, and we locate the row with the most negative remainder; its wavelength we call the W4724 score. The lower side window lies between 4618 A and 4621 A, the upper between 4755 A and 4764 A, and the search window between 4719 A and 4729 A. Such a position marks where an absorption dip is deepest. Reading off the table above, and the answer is 4722.5 A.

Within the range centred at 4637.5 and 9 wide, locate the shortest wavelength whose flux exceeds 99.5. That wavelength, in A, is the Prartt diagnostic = 4635.5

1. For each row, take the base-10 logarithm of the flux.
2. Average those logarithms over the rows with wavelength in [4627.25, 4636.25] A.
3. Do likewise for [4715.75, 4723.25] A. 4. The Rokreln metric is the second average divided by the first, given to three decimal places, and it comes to 1.003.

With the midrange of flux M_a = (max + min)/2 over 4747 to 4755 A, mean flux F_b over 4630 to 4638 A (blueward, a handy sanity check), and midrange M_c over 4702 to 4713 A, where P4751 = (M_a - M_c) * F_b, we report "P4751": 453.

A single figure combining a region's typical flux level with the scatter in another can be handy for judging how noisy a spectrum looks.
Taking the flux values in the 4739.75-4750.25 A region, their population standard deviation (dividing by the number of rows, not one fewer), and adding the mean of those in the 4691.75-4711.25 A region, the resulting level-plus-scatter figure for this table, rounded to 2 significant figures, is 99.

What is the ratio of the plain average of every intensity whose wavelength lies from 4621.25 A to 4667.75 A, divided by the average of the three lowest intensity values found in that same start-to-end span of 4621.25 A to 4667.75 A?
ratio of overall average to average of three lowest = 1.07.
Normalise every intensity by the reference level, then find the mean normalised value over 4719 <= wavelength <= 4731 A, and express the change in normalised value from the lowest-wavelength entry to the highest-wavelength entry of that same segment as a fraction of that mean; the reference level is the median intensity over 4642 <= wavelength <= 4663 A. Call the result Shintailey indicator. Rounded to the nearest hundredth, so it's -0.04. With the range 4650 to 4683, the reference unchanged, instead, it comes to 0.02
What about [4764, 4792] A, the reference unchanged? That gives -0.05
